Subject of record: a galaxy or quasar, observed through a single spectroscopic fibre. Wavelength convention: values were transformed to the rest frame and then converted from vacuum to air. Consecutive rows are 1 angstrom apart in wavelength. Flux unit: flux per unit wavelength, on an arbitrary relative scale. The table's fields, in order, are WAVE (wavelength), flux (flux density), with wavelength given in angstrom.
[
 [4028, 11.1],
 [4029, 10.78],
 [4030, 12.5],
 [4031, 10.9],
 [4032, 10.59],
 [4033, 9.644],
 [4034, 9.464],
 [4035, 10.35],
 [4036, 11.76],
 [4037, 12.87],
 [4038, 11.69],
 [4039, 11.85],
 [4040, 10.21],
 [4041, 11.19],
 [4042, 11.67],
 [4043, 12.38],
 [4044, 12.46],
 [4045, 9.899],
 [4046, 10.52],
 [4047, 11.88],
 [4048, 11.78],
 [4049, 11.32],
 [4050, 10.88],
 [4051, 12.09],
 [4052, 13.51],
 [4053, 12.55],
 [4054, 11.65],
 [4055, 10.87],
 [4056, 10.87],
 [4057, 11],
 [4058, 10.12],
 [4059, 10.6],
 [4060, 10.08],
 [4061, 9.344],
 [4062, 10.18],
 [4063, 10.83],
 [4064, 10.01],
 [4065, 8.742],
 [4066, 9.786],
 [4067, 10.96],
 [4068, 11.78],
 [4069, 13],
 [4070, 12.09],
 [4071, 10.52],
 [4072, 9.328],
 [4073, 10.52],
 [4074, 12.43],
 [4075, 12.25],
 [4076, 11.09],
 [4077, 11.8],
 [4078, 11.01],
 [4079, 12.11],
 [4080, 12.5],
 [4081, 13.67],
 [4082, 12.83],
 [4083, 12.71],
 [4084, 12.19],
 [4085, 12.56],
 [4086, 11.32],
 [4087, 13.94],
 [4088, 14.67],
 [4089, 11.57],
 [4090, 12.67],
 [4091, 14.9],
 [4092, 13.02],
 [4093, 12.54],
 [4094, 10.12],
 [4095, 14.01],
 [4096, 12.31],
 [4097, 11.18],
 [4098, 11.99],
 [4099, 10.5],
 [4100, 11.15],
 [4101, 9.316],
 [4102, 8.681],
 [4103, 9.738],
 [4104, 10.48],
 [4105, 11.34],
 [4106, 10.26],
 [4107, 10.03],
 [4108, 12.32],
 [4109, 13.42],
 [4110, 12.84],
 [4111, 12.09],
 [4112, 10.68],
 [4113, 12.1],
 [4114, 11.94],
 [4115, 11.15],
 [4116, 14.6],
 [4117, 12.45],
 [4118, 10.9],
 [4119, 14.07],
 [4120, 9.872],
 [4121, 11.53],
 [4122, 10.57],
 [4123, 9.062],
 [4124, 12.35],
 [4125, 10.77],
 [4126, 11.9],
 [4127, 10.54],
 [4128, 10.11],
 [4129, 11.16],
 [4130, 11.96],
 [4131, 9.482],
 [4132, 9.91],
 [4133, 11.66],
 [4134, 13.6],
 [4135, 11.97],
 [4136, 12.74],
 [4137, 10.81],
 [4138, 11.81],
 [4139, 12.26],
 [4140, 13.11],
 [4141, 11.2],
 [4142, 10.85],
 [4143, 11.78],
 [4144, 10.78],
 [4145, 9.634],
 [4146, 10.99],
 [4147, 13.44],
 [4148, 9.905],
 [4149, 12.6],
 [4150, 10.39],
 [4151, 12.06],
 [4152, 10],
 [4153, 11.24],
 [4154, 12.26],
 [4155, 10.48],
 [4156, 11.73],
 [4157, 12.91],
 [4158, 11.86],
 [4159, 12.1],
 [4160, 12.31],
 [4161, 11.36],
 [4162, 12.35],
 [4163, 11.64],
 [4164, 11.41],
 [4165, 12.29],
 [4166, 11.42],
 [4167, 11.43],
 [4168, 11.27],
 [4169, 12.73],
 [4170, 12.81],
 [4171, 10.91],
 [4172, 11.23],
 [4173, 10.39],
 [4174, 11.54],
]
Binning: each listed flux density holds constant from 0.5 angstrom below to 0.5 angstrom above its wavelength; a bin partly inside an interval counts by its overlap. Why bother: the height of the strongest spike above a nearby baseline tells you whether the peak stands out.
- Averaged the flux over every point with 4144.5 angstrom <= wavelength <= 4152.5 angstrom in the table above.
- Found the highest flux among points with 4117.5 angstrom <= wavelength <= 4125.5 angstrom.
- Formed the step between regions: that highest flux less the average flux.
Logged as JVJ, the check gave 2.9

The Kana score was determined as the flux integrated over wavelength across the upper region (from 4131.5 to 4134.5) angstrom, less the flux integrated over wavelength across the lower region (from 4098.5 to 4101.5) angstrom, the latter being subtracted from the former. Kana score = 4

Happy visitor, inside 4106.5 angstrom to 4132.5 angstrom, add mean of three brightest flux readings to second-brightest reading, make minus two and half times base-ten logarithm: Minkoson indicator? -3.62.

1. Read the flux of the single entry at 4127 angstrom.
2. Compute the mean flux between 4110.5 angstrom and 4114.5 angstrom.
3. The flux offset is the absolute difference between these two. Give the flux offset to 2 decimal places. 1.16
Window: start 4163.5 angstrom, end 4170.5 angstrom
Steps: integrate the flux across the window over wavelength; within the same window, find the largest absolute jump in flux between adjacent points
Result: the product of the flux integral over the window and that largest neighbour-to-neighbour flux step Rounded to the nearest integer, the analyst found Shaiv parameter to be 122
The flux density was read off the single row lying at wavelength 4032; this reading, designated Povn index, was 10.59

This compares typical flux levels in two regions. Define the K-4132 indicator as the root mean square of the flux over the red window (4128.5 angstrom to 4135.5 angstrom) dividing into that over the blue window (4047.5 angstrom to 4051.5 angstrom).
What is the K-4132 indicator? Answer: 1.01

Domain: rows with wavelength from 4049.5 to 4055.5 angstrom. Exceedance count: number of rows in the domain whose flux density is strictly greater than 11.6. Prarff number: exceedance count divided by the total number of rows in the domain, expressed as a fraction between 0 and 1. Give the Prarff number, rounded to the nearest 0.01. 0.67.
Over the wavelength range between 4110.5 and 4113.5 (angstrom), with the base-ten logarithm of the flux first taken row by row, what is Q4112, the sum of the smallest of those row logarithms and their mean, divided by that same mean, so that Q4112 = 1.97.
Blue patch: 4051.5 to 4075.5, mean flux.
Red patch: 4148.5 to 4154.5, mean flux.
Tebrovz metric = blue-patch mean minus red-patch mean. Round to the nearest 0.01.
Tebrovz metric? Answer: -0.47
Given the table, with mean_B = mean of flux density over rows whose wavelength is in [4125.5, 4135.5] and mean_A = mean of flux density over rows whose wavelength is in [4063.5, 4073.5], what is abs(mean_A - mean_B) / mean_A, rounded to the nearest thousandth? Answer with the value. 0.052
